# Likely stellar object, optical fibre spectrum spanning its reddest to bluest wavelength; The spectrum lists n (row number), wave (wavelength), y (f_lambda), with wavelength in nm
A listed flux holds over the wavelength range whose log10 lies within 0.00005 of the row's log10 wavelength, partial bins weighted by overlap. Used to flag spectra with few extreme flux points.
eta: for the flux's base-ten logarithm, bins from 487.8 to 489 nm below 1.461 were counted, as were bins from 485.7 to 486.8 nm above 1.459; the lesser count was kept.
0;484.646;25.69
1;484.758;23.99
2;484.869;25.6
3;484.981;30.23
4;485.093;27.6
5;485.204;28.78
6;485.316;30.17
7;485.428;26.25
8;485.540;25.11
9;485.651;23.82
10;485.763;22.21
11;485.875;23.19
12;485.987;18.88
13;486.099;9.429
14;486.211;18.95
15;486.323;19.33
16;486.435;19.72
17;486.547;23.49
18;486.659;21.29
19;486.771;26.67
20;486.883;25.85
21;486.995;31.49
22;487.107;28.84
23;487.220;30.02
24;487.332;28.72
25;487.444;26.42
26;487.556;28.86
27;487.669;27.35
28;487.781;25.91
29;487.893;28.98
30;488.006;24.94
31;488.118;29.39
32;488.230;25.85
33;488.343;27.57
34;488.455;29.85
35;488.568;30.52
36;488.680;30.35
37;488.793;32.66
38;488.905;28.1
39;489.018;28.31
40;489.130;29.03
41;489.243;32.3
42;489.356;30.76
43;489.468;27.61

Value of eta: 0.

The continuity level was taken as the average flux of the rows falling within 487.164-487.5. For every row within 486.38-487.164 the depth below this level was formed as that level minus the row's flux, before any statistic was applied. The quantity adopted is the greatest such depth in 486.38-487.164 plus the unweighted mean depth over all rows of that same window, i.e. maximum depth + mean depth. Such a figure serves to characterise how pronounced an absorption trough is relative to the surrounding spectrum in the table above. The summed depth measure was 12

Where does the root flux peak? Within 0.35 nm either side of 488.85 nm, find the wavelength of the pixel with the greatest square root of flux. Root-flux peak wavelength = 488.793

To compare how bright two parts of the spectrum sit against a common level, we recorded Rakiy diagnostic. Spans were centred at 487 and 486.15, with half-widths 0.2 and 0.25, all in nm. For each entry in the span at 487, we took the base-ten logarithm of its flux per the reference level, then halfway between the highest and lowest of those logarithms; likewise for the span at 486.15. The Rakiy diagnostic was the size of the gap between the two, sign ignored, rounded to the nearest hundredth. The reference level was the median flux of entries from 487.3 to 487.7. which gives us 0.32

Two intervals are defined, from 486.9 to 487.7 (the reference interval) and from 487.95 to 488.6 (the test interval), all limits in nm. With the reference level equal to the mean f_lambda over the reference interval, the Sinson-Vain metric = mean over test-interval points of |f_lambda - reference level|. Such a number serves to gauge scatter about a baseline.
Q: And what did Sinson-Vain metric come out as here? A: 1.9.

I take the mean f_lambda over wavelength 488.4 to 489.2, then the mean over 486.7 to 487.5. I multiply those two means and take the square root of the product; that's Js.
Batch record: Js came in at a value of 29.0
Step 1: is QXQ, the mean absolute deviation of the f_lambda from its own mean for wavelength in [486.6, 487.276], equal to 2.8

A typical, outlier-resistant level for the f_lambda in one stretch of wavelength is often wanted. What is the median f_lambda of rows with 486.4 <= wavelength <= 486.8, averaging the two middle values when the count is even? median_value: 22.4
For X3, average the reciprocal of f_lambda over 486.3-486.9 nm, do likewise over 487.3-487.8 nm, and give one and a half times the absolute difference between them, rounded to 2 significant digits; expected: 0.012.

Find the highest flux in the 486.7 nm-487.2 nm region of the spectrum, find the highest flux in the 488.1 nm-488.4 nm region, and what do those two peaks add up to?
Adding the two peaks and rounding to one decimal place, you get 60.9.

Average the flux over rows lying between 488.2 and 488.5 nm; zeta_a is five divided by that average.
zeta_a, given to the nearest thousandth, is 0.180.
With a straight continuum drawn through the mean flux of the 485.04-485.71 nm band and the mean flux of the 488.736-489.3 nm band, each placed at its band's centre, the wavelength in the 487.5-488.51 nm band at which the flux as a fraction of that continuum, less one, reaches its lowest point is 488.006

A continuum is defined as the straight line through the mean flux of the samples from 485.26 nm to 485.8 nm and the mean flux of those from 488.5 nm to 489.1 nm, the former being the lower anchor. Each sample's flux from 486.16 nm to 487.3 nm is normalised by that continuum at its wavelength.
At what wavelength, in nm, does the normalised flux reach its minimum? 486.211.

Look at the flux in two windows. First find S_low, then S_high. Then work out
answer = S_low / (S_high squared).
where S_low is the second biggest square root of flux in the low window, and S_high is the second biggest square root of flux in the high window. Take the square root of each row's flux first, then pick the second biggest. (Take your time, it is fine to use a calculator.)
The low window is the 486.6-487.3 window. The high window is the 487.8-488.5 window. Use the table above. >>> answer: 0.186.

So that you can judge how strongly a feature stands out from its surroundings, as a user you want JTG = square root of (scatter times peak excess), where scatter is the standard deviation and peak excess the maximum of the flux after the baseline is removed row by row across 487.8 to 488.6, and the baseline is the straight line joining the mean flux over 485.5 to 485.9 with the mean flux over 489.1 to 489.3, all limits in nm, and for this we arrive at 1.4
